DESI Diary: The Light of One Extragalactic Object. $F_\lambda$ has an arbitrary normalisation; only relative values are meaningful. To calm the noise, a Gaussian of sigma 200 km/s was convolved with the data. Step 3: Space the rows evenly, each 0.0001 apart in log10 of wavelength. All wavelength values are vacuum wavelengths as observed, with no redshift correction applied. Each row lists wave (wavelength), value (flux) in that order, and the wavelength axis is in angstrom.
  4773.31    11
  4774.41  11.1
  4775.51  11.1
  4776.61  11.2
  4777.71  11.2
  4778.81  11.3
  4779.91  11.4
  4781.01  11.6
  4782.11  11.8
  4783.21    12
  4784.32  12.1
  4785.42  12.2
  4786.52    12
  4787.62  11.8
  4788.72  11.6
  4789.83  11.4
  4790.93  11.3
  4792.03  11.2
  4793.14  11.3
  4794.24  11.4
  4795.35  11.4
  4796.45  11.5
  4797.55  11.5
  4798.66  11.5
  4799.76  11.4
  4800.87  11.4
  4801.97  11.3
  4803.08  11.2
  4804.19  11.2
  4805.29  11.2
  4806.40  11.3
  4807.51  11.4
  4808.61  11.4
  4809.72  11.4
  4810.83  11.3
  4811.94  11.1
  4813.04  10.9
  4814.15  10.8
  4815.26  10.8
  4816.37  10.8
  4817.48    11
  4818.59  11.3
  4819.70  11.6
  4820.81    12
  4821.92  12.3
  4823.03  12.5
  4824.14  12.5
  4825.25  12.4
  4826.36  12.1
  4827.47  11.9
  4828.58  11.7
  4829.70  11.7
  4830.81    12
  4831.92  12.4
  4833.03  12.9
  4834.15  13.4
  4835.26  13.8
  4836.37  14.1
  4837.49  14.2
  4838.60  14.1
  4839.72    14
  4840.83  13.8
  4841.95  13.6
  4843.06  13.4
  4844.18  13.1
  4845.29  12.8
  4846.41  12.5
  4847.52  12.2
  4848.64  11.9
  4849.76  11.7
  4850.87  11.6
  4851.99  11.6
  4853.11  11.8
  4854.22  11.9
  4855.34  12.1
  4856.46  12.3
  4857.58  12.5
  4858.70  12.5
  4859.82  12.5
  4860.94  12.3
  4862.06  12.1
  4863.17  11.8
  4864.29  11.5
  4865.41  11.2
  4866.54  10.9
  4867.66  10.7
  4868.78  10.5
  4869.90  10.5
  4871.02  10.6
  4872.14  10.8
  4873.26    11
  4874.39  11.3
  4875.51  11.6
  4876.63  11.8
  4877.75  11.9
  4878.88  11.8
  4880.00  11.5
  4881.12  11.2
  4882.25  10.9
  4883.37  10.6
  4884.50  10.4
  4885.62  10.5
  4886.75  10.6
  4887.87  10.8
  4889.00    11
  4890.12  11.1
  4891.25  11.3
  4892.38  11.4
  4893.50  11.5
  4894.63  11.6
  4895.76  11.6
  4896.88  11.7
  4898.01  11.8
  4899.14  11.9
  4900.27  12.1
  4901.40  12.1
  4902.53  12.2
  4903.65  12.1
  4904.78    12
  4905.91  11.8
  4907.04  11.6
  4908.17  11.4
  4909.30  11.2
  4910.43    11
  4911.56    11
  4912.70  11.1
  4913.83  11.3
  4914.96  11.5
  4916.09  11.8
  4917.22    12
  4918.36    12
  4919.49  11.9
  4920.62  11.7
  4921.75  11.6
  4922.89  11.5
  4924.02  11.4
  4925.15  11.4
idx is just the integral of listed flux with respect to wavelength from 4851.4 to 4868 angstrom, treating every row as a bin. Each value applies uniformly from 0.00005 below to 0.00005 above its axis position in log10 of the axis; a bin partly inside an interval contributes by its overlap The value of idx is 197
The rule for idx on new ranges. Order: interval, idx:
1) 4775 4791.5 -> 191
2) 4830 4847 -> 226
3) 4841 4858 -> 210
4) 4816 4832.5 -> 196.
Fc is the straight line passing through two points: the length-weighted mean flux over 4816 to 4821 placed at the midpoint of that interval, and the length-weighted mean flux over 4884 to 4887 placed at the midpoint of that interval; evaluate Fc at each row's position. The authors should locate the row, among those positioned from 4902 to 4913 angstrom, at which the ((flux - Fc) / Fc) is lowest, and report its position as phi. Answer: 4910.43 angstrom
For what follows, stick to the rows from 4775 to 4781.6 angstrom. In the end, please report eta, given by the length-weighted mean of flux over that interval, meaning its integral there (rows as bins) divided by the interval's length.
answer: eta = 11.3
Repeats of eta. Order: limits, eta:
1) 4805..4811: 11.3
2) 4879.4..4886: 10.9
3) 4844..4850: 12.4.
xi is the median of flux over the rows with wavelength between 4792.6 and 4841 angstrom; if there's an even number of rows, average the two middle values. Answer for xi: 11.5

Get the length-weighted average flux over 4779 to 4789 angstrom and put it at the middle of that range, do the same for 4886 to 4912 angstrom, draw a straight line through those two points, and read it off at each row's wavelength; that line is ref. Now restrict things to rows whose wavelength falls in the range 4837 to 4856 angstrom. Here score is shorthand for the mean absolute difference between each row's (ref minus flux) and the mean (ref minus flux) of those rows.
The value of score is 0.84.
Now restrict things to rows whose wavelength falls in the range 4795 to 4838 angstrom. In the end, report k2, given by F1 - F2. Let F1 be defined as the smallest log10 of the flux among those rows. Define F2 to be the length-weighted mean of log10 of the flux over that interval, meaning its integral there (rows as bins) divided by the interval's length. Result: -0.038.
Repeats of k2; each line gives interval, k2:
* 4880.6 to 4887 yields -0.011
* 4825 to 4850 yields -0.040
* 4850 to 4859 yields -0.015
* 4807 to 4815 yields -0.015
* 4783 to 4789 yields -0.013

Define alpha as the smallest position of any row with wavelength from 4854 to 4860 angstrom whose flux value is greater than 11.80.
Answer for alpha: 4854.22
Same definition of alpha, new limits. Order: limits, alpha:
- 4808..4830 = 4820.81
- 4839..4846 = 4839.72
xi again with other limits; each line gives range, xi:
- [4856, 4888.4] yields 11.2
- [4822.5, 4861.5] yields 12.5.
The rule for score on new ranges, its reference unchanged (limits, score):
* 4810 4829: 0.57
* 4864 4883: 0.40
